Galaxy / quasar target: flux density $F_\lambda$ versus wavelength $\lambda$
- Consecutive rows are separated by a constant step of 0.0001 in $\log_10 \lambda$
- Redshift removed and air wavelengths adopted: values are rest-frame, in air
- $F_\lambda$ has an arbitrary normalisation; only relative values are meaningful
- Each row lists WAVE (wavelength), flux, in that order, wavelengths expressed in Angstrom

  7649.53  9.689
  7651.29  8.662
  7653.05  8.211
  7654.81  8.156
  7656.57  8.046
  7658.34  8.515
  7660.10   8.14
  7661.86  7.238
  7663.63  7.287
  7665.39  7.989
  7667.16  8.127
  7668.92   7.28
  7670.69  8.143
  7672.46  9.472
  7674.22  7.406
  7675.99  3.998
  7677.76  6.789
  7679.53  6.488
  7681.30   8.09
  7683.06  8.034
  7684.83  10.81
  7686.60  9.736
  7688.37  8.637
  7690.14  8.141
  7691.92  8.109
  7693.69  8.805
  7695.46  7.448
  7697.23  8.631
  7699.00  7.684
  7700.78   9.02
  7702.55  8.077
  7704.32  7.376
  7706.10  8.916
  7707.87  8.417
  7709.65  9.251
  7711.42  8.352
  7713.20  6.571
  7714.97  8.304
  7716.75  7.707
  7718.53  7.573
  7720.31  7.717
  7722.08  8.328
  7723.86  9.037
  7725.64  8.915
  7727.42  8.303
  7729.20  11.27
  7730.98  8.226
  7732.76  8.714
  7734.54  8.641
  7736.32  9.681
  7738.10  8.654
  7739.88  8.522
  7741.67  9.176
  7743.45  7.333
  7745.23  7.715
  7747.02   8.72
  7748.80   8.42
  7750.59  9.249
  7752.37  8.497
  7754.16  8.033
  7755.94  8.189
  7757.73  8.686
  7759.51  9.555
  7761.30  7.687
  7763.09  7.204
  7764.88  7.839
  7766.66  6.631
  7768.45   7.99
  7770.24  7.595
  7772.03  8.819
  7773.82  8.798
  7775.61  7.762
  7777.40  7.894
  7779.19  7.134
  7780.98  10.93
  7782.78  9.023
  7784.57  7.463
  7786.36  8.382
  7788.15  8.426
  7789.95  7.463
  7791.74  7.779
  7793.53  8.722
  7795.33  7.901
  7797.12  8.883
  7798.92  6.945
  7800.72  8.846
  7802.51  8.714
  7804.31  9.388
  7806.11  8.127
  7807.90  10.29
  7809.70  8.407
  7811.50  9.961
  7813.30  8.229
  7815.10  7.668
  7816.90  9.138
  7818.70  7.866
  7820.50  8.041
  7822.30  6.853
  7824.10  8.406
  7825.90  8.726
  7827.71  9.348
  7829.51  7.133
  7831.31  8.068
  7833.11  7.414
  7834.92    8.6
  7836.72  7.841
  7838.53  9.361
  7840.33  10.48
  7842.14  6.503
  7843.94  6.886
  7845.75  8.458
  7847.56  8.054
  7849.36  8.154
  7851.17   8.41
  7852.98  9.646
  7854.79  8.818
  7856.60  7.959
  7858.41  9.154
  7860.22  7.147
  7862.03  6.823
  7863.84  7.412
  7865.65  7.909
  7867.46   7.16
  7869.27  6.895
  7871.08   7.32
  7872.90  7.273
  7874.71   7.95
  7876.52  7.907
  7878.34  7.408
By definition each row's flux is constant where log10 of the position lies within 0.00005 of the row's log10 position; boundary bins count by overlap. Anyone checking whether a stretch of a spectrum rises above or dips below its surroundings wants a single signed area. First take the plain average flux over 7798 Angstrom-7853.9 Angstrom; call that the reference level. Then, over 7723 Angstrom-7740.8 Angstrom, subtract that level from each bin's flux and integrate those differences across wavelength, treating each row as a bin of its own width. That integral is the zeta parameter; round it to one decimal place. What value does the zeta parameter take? 10.9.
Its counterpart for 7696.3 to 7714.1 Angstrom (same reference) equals -2.8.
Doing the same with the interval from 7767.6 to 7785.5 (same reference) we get -0.8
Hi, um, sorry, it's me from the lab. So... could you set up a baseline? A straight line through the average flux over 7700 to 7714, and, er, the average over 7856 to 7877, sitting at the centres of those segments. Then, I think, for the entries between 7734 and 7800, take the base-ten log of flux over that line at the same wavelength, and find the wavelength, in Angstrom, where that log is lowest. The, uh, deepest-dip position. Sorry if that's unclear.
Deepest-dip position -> 7766.66 Angstrom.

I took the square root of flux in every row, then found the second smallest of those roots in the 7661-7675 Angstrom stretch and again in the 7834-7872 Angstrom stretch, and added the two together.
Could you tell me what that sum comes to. 5.31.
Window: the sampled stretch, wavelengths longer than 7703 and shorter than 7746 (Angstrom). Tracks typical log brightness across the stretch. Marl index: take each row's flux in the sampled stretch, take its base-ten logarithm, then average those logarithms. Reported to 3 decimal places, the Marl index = 0.924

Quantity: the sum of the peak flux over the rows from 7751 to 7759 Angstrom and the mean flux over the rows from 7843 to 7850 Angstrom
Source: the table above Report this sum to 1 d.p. 16.6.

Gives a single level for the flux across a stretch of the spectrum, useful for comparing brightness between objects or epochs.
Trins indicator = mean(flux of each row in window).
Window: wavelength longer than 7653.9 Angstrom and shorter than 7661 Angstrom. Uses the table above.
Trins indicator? 8.2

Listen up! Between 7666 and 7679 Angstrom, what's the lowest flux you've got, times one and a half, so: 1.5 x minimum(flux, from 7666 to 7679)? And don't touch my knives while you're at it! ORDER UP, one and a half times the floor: 6.0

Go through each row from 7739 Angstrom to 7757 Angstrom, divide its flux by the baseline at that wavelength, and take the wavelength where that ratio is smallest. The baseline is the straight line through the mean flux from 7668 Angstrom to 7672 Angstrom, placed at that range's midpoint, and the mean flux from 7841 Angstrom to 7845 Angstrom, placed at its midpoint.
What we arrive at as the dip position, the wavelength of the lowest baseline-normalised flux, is 7743.45 Angstrom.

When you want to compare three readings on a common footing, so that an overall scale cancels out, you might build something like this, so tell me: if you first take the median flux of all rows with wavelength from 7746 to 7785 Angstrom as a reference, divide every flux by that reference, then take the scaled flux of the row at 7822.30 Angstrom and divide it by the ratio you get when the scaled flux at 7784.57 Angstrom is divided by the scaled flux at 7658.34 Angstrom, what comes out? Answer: 0.96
